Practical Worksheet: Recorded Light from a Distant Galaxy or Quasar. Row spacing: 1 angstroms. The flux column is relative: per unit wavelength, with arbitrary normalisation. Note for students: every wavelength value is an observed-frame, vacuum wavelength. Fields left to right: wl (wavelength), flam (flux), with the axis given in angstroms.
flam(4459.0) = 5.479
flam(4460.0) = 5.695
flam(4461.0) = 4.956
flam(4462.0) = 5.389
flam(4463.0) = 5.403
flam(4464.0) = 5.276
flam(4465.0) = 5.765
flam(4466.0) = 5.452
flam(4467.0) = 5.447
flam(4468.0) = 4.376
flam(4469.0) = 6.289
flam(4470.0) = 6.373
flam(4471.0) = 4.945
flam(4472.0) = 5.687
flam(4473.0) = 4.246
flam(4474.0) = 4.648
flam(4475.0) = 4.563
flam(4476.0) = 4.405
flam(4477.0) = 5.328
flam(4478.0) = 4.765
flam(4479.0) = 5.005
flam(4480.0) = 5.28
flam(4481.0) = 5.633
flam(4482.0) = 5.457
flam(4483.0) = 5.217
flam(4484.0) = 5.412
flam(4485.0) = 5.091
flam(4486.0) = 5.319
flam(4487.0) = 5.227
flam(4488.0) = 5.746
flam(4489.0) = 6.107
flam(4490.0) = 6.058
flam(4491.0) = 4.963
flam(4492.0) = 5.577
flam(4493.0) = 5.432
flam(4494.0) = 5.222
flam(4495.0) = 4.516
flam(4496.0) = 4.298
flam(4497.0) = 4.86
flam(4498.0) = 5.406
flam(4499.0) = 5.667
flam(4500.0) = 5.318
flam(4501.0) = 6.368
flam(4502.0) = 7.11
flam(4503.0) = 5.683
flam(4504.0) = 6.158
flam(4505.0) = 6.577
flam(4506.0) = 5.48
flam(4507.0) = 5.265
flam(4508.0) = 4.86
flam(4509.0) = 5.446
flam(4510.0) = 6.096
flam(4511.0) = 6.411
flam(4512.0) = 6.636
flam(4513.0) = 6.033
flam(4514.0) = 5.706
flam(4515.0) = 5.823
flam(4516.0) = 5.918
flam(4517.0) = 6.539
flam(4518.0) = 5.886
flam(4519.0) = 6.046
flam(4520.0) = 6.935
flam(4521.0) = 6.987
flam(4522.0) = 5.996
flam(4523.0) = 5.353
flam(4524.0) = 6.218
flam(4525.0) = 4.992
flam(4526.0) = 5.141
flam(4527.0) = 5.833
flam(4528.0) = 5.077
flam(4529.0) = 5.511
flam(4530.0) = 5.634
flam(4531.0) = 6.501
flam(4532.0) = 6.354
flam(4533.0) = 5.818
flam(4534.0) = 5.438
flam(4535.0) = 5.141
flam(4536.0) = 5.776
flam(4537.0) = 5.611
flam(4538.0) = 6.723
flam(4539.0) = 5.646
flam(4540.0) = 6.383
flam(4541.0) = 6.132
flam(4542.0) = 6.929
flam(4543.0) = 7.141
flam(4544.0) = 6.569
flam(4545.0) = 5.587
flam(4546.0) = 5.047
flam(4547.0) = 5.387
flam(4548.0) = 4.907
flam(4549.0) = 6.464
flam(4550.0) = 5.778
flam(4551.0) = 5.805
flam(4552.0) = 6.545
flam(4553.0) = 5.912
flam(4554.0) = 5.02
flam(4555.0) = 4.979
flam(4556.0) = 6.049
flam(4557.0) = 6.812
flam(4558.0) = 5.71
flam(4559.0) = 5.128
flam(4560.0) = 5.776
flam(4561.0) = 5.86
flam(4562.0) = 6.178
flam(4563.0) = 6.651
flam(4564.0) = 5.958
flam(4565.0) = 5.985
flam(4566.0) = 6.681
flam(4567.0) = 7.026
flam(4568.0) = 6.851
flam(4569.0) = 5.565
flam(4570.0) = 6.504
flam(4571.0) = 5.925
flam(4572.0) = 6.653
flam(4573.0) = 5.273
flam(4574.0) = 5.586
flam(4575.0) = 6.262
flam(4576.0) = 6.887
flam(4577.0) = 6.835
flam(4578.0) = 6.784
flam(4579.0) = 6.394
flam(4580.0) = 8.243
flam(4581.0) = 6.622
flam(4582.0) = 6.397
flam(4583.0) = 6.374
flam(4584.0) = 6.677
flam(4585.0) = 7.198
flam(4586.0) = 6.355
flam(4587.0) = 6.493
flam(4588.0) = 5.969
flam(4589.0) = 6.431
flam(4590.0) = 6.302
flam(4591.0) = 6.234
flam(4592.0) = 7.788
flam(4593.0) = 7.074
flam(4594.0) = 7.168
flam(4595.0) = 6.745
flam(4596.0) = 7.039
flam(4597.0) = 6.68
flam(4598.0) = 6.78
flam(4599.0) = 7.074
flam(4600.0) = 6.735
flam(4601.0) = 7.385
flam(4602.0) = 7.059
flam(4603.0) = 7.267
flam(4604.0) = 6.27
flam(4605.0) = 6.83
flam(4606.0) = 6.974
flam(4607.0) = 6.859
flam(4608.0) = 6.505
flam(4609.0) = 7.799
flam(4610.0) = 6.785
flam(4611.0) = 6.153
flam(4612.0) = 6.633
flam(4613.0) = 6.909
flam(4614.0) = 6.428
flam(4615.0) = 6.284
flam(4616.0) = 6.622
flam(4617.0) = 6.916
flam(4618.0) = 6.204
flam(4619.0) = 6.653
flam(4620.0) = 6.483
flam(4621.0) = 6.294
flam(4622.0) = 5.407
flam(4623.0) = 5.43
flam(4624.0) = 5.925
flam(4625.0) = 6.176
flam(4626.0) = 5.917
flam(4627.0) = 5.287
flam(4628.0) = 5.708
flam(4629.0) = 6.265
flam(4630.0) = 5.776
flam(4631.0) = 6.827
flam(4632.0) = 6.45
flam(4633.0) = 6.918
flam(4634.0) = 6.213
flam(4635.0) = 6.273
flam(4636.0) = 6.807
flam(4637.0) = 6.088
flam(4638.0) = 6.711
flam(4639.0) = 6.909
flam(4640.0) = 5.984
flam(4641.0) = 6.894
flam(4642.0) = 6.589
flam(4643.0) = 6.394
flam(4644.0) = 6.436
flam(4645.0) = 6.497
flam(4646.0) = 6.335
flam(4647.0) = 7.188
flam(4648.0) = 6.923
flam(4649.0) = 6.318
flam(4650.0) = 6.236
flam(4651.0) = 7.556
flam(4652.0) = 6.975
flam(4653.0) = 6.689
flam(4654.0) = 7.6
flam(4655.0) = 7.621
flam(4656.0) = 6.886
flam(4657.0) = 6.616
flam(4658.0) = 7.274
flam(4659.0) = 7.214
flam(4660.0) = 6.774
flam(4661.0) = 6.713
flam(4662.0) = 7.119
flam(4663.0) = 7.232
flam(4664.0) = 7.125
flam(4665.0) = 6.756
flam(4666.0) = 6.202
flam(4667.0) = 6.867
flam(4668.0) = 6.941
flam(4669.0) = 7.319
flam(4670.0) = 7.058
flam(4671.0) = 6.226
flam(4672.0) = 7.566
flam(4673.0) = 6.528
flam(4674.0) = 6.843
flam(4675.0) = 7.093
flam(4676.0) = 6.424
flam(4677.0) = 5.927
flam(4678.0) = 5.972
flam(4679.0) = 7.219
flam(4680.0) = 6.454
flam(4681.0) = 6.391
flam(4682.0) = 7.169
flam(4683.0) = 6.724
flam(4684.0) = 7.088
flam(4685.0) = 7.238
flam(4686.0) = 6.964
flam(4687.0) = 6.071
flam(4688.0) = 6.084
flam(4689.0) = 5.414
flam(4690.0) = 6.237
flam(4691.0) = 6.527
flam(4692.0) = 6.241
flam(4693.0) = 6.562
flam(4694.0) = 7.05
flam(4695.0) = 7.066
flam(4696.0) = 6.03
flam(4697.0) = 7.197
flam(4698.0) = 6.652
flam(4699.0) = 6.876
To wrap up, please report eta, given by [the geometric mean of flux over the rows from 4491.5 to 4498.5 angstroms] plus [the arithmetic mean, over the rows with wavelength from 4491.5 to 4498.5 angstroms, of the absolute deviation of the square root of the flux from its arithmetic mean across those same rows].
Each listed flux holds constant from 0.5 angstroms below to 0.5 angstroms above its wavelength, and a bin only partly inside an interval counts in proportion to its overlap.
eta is 5.1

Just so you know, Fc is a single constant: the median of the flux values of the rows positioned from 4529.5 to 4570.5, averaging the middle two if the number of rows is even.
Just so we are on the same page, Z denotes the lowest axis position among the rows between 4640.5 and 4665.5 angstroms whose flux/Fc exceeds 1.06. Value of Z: 4641.0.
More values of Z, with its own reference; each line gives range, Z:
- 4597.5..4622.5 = 4598.0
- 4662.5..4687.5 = 4663.0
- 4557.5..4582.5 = 4563.0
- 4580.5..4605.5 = 4581.0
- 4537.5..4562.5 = 4538.0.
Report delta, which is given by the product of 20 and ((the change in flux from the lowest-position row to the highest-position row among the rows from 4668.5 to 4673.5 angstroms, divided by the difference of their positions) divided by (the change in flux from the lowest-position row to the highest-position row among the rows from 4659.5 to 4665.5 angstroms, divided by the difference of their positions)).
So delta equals 1099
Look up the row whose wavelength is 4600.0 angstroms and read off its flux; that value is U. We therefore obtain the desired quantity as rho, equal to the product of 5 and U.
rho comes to 34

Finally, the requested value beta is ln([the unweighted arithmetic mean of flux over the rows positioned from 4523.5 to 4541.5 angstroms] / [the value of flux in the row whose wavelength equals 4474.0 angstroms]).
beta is 0.22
